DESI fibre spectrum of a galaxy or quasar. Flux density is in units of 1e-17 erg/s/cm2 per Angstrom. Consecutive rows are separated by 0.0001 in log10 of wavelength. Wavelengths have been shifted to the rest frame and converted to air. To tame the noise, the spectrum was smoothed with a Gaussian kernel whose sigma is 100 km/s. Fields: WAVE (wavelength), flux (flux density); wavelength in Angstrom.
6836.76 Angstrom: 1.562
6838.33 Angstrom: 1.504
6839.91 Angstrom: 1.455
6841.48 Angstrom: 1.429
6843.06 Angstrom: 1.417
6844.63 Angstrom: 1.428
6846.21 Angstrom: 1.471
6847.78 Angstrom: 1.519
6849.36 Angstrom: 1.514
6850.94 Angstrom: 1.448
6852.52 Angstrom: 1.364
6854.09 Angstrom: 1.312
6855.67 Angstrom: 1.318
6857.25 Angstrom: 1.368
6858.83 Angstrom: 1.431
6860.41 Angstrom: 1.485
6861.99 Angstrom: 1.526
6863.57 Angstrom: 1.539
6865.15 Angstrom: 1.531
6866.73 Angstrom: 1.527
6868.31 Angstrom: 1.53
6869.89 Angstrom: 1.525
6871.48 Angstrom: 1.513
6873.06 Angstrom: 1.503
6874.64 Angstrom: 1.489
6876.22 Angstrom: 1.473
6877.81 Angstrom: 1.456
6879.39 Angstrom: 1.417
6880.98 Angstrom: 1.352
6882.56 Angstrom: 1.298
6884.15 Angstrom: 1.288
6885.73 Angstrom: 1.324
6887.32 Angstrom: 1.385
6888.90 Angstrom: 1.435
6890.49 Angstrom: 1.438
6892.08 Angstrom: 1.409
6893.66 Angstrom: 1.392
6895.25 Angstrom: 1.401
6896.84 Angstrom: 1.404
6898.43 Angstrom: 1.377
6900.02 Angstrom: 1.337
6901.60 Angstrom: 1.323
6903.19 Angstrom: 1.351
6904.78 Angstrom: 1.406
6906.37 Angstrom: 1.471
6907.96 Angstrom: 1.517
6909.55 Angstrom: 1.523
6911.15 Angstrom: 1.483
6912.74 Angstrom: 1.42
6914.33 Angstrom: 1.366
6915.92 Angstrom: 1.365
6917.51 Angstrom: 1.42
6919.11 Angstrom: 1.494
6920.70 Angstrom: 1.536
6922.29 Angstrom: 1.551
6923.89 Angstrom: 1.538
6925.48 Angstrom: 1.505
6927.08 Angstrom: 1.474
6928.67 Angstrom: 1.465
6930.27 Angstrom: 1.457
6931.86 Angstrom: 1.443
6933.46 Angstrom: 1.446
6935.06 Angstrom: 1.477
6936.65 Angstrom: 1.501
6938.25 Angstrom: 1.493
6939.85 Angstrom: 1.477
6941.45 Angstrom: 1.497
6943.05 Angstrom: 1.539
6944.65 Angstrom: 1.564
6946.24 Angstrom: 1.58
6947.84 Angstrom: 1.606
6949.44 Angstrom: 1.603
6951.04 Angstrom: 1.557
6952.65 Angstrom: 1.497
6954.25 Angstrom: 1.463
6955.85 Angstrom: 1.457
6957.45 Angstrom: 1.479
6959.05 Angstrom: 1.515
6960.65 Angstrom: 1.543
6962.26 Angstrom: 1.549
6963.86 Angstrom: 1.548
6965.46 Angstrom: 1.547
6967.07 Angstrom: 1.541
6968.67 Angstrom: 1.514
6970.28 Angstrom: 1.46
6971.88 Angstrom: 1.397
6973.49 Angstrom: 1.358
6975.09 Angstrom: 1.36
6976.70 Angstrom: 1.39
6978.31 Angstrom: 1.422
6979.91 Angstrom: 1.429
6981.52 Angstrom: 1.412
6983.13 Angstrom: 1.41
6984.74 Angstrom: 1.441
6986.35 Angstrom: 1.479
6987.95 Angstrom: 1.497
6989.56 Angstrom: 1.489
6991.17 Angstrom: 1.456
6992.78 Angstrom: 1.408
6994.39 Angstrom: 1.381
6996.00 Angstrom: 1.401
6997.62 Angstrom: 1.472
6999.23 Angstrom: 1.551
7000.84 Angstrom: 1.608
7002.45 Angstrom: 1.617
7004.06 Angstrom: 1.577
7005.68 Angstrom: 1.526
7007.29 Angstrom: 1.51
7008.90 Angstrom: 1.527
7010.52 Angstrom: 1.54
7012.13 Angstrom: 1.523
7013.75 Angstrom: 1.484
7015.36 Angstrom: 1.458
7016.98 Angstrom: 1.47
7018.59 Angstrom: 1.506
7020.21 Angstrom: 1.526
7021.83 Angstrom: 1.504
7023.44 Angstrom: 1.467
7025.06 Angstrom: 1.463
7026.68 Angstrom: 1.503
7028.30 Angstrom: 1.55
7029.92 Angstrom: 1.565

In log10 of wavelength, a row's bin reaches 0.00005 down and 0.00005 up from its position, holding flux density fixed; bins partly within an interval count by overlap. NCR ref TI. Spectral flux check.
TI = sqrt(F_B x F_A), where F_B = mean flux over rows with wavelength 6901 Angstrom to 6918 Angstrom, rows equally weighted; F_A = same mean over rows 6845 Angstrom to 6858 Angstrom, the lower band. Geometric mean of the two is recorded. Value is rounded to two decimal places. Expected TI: 1.42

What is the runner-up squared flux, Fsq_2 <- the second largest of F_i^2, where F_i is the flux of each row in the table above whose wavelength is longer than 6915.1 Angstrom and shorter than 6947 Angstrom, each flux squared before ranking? 2.45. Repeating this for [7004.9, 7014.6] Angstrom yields 2.33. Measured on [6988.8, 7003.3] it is 2.59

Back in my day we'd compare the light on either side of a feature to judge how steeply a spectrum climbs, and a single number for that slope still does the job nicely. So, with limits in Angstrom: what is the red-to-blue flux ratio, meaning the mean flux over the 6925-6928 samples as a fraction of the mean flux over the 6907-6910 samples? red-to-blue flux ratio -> 0.98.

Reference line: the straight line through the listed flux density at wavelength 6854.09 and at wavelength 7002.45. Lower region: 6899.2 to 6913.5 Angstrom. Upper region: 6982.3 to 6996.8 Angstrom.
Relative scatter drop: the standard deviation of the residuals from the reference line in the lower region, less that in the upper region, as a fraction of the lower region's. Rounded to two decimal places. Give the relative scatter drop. 0.34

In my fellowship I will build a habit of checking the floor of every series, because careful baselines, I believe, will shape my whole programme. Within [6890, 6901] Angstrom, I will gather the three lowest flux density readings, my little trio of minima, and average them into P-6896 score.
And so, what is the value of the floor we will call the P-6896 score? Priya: 1.37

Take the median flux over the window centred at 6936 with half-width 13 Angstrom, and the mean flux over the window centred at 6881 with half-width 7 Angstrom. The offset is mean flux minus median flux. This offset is -0.11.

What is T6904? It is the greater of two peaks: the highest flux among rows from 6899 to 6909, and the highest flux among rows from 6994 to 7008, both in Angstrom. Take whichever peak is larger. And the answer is 1.62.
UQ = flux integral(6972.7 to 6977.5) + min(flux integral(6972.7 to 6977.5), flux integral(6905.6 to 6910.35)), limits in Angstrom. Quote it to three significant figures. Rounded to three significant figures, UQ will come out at 13.2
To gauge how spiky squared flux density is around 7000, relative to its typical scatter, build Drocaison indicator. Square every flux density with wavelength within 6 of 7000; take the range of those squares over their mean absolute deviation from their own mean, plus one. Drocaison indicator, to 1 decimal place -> 4.2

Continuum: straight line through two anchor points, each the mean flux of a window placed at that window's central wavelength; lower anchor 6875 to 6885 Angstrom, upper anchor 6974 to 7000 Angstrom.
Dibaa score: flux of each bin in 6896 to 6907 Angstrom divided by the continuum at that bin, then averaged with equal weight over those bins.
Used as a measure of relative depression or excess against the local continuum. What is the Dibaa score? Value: 0.99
